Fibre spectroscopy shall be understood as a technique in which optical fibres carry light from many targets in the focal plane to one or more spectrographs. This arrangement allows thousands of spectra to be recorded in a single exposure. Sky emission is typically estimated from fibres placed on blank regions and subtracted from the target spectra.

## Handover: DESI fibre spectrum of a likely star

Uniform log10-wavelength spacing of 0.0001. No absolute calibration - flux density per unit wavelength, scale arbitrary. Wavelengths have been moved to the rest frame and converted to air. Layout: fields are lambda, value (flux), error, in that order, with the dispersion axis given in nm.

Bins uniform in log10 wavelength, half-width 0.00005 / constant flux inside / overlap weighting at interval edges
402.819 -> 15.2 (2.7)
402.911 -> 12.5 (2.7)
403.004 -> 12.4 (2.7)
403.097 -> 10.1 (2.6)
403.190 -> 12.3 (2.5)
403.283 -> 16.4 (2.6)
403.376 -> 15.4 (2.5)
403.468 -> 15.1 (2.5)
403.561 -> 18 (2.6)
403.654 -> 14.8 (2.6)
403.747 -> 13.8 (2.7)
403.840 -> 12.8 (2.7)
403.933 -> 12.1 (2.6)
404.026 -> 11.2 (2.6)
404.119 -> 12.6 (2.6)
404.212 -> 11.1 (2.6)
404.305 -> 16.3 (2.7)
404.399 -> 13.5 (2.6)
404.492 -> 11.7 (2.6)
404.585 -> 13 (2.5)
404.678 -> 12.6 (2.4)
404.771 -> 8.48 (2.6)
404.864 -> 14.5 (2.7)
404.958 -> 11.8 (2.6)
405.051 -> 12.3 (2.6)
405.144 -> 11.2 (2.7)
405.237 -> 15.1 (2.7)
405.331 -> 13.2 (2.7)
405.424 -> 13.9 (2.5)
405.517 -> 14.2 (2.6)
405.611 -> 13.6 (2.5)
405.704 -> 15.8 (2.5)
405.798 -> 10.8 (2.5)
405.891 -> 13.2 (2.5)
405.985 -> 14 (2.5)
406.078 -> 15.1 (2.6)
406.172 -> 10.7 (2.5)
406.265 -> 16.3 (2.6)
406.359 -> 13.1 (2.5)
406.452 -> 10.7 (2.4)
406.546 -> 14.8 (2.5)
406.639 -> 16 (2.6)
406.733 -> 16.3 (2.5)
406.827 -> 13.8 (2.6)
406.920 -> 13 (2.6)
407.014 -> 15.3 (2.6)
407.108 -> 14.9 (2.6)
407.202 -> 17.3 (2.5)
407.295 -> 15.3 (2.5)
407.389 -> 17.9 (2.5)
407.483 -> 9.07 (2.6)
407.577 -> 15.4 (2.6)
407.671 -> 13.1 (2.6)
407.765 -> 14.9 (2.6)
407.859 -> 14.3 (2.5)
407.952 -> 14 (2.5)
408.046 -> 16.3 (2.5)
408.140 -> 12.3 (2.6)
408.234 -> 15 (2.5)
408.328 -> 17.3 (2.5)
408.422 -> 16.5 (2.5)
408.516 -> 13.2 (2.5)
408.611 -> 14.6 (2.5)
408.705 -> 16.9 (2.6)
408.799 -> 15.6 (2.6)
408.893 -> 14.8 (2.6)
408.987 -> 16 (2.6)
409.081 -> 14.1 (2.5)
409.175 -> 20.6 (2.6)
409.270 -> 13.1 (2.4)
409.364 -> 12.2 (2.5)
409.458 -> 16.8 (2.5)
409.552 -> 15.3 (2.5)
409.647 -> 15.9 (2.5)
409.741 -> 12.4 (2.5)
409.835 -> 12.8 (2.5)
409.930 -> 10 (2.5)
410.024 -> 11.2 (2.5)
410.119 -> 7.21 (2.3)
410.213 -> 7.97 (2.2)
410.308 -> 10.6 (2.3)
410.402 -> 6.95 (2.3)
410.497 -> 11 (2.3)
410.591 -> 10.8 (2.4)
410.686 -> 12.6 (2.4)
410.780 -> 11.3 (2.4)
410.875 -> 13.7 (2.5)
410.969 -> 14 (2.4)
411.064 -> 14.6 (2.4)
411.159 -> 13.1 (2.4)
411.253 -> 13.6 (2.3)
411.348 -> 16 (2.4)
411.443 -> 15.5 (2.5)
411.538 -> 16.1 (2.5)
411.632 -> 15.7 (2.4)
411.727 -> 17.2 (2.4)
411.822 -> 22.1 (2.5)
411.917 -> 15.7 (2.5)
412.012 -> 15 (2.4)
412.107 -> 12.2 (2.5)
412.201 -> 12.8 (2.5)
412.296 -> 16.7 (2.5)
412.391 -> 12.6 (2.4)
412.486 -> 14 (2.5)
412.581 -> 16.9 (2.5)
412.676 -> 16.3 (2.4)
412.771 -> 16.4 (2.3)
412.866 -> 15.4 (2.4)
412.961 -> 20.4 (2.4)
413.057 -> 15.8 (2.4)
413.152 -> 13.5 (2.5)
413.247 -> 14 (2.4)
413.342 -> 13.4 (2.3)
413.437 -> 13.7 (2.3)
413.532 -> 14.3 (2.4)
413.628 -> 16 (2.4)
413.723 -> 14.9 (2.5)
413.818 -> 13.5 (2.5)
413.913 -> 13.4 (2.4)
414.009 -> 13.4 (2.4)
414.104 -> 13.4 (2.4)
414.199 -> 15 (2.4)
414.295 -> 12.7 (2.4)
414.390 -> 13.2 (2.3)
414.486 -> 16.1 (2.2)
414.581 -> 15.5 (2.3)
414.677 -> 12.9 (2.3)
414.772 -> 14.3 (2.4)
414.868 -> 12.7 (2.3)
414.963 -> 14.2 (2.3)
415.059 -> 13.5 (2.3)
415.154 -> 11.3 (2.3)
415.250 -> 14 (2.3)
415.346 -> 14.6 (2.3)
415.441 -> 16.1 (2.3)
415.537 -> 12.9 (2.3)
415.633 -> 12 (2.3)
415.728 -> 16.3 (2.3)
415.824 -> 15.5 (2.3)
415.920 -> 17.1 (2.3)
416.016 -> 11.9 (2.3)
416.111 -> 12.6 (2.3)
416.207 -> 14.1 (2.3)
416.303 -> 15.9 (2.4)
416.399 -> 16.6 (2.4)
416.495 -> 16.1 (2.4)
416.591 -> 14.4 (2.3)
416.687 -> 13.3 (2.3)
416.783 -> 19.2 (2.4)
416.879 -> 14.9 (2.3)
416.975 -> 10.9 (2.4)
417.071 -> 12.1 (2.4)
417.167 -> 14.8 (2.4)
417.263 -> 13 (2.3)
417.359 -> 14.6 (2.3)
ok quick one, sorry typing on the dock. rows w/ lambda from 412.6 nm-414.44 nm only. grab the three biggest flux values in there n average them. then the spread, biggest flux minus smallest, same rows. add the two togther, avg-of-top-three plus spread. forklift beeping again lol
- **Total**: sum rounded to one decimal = 25.4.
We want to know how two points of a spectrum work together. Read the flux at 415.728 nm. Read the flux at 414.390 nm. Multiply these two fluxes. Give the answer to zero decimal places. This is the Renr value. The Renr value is 215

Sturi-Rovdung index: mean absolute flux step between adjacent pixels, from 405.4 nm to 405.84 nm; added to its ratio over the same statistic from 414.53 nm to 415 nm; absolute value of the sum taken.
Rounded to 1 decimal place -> 3.2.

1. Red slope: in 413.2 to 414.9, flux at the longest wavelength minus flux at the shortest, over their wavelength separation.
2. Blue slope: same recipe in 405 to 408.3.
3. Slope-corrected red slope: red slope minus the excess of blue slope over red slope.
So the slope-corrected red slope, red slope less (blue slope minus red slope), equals -2.5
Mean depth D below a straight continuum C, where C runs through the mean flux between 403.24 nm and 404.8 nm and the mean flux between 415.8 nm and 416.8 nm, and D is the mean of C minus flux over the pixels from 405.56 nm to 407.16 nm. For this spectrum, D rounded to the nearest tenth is -0.2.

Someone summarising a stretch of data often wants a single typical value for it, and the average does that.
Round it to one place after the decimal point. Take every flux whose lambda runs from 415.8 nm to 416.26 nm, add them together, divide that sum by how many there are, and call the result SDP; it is 14.2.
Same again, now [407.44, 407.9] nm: 13.4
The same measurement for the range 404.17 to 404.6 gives 13.1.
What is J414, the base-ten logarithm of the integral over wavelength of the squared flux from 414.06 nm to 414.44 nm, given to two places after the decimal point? 1.85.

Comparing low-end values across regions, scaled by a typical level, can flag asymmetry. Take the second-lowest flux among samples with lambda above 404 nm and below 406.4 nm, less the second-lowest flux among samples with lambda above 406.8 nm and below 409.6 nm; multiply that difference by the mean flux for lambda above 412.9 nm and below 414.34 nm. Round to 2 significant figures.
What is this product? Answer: -22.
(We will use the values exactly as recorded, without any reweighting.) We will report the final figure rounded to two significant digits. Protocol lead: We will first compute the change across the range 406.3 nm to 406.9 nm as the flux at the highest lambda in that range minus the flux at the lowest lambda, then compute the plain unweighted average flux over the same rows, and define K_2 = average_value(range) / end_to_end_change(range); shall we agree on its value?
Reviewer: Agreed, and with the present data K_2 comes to 20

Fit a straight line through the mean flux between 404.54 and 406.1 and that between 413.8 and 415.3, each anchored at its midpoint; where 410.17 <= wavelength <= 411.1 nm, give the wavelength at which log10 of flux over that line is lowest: 410.402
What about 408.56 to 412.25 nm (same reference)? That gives 410.402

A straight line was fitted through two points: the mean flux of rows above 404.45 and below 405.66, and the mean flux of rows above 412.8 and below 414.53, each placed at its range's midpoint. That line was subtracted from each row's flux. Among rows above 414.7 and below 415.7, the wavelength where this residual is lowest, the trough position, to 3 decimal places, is 415.154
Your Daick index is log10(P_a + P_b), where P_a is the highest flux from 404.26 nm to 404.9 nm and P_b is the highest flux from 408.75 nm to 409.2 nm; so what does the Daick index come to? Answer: 1.57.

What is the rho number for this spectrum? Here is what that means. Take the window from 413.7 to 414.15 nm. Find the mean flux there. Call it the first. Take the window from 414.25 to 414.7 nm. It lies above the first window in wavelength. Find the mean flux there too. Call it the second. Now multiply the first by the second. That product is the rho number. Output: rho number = 193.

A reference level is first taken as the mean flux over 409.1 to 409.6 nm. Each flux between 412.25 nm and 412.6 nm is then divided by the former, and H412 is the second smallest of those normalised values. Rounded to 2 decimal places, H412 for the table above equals 0.90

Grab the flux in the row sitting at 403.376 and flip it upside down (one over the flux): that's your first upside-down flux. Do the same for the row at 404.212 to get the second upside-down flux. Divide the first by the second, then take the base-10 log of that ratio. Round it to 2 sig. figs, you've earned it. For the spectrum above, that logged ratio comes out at -0.14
